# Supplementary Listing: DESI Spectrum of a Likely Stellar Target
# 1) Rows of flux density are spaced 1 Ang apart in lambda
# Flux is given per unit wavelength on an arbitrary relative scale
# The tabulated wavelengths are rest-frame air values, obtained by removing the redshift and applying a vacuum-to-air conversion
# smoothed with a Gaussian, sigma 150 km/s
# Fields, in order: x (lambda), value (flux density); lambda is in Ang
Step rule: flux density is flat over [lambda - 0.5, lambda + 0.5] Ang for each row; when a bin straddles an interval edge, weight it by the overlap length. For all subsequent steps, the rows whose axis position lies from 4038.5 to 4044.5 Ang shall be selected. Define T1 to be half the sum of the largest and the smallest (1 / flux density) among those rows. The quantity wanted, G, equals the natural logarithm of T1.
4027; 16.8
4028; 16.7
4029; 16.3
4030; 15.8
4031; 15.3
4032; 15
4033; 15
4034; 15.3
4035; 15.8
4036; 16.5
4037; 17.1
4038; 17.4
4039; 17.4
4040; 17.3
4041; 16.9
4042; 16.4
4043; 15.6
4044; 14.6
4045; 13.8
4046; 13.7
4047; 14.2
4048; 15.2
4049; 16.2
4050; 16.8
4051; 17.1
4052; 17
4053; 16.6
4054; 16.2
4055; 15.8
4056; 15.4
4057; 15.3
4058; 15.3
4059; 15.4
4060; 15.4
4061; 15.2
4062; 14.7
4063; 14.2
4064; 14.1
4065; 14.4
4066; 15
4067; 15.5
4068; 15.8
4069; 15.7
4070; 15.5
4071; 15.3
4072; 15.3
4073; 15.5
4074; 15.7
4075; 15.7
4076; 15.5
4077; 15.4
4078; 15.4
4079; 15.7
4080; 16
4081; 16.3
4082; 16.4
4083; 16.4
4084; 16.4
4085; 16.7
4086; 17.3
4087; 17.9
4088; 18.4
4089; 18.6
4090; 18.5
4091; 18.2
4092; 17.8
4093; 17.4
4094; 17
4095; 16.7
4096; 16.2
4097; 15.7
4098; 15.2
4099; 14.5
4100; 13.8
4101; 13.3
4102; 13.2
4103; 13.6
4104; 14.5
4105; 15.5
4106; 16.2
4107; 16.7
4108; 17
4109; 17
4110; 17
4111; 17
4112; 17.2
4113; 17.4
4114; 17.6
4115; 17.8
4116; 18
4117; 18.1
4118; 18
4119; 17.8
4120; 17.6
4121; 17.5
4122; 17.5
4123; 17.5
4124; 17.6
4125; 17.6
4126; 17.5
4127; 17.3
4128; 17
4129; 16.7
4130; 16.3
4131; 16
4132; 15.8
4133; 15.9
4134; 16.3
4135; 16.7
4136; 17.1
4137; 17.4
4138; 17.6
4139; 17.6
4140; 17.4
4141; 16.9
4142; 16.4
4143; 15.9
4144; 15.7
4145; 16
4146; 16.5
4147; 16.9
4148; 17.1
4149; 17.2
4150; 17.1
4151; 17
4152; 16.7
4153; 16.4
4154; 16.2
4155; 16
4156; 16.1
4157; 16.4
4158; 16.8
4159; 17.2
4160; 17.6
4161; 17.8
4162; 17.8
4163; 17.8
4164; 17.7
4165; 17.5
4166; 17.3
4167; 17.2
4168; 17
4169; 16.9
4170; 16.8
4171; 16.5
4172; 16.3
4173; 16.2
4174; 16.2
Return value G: -2.76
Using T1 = 0.0630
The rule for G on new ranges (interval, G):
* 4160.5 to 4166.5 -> -2.86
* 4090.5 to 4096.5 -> -2.84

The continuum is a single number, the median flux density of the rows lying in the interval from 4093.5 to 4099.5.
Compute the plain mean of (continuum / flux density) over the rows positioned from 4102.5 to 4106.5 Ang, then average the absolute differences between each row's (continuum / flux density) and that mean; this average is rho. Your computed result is 0.065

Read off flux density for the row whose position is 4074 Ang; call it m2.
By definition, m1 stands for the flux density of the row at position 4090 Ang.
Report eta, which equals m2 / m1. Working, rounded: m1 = 18.5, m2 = 15.7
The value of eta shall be 0.849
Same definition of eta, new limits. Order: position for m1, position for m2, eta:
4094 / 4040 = 1.018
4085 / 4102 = 0.790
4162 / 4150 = 0.961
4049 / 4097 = 0.969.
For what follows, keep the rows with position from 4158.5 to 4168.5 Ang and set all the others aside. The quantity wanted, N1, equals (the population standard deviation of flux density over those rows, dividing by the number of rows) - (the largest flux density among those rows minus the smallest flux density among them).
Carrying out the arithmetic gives -0.5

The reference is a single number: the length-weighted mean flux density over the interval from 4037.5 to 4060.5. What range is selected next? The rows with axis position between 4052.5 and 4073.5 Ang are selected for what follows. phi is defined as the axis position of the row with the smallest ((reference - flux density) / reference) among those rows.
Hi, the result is 4053 Ang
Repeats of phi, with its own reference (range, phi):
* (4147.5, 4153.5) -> 4149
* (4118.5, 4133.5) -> 4119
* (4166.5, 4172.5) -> 4167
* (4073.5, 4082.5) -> 4082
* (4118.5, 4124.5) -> 4119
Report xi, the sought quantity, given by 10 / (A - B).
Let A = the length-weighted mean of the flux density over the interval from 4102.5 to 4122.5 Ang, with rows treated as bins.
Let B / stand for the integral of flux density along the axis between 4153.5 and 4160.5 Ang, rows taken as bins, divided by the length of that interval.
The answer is 30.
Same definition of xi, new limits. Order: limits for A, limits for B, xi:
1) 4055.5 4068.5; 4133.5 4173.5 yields -5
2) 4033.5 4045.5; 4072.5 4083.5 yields 28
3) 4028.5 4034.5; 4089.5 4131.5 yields -8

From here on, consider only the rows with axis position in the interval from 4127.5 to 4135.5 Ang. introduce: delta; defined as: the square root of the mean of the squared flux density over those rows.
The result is 16.3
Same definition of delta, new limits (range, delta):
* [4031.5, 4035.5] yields 15.3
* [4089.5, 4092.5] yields 18.2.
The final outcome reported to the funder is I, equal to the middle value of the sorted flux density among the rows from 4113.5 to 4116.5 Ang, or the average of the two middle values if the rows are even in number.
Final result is 17.8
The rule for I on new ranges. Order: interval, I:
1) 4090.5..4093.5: 17.8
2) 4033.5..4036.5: 15.8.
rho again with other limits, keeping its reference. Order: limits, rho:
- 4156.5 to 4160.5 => 0.022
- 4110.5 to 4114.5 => 0.011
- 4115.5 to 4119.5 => 0.004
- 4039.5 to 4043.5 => 0.032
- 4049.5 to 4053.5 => 0.010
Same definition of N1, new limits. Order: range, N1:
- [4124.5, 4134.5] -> -1.2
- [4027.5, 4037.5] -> -1.4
